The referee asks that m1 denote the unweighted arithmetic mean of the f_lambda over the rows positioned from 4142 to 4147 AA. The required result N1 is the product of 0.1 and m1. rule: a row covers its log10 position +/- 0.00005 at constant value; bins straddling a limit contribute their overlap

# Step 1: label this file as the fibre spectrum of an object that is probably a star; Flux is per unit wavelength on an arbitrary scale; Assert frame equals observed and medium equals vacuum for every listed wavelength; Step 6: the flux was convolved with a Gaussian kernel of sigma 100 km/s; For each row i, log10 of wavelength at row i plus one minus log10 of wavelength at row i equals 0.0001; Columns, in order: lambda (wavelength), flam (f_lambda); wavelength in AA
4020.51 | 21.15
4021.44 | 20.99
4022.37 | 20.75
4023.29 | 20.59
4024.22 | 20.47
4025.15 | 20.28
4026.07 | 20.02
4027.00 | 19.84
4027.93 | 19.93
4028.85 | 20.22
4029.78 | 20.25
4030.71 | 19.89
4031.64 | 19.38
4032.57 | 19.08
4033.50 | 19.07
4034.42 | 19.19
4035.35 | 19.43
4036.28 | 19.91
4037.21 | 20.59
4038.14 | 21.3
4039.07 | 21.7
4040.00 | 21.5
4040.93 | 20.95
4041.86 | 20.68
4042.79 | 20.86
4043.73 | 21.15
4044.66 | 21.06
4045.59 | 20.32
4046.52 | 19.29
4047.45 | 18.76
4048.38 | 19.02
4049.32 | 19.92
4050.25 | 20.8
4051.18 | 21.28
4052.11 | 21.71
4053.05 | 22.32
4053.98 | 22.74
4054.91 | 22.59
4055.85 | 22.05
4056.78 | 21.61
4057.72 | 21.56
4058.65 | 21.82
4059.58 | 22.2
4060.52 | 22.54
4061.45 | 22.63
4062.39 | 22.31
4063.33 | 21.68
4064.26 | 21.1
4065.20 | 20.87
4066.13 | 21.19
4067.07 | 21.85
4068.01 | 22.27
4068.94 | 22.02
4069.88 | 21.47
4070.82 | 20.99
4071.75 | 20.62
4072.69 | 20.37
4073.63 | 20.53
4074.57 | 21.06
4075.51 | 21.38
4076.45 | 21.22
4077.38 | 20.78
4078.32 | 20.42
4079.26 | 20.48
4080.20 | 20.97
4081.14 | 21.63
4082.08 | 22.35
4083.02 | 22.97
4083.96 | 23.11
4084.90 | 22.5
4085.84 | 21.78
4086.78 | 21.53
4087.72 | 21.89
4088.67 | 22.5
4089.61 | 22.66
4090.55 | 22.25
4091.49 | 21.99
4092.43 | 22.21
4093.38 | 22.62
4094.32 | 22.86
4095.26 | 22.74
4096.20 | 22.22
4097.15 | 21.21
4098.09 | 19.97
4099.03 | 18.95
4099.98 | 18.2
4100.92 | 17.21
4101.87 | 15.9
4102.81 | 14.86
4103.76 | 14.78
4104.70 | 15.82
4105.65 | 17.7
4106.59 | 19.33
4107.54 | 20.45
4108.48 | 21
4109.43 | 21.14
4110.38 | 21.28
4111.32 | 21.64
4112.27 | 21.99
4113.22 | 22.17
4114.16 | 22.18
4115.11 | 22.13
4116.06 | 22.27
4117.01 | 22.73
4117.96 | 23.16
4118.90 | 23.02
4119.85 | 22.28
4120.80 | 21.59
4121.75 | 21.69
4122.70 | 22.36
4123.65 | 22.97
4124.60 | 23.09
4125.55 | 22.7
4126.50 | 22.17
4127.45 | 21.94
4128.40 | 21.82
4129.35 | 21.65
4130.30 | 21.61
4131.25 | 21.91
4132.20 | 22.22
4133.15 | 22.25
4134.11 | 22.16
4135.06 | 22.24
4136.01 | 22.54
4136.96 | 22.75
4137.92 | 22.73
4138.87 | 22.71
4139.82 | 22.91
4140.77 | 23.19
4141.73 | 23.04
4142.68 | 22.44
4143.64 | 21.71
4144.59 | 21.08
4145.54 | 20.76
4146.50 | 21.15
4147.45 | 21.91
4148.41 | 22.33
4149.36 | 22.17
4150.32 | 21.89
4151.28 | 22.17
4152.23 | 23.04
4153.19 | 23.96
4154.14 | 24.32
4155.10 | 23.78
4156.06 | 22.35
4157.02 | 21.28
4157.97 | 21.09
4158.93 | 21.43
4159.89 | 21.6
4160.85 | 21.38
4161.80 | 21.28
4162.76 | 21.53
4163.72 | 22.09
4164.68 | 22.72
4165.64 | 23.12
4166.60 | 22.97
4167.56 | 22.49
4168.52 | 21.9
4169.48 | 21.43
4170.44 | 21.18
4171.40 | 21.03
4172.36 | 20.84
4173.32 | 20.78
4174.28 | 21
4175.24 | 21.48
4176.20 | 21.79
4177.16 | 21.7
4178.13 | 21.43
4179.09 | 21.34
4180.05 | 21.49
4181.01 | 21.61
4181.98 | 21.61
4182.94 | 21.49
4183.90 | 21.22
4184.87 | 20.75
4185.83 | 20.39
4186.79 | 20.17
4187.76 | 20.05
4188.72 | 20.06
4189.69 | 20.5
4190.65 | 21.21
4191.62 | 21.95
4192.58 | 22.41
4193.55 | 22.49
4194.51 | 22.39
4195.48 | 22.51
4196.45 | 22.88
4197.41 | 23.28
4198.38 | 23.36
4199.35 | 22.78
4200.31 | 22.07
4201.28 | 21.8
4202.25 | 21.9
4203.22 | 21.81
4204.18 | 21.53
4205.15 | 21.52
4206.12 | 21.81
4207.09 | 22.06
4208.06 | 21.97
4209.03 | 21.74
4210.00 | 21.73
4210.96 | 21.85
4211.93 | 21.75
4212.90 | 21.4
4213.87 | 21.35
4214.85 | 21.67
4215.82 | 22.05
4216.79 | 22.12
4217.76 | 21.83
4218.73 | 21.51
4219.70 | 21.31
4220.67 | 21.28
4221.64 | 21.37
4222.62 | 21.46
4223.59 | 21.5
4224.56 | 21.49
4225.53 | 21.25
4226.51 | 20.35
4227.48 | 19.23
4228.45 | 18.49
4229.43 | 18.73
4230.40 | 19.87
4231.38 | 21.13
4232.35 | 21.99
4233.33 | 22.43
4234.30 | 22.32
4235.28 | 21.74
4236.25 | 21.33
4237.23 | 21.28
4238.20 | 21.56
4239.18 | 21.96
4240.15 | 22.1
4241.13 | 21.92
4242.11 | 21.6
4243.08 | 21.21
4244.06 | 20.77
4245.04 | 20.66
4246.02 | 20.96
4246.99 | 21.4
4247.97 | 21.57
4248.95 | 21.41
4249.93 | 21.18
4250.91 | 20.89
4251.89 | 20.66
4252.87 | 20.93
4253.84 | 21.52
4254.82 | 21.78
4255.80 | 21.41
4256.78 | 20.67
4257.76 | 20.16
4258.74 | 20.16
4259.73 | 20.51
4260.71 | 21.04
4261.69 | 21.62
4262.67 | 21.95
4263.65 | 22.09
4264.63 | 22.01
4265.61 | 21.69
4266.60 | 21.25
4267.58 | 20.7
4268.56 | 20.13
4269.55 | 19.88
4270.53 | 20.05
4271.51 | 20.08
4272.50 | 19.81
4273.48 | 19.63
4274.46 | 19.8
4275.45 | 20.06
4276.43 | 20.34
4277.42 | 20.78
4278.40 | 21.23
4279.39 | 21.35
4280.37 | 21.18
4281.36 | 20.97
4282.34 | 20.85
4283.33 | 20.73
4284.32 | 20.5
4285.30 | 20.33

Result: 2.14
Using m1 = 21.43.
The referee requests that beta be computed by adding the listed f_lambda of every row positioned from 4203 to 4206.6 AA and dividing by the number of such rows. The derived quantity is 21.7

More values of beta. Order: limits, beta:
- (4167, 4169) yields 22.2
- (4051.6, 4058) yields 22.1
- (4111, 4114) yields 21.9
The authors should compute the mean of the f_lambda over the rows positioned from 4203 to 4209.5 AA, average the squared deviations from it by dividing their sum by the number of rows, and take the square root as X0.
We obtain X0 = 0.19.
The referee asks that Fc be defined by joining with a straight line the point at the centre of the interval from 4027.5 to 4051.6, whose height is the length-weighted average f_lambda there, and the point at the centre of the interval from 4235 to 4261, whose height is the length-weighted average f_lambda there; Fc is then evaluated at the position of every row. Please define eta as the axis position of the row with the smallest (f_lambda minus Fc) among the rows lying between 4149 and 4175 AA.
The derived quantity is 4173.32 AA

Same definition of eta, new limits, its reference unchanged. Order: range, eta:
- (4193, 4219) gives 4213.87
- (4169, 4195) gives 4187.76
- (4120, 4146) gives 4145.54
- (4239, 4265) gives 4258.74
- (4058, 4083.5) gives 4072.69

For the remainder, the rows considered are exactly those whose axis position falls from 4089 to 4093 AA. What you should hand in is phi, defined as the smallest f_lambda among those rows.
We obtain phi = 21.99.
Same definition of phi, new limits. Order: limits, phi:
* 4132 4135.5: 22.16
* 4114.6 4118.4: 22.13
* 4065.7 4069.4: 21.19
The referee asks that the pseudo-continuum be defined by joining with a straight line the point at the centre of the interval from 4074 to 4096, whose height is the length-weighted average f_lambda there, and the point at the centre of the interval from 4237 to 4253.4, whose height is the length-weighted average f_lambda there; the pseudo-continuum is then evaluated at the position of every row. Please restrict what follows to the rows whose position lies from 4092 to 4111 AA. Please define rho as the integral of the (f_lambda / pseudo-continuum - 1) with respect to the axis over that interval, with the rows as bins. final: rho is -2.0 AA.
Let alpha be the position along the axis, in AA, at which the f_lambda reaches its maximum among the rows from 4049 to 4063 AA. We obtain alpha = 4053.98 AA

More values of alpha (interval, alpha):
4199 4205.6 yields 4199.35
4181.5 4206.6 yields 4198.38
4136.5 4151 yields 4140.77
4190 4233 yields 4198.38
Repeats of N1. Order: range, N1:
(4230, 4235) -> 2.15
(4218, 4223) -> 2.14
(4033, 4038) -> 1.96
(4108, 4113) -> 2.14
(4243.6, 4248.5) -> 2.11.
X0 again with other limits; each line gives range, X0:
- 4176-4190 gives 0.62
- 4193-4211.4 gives 0.54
